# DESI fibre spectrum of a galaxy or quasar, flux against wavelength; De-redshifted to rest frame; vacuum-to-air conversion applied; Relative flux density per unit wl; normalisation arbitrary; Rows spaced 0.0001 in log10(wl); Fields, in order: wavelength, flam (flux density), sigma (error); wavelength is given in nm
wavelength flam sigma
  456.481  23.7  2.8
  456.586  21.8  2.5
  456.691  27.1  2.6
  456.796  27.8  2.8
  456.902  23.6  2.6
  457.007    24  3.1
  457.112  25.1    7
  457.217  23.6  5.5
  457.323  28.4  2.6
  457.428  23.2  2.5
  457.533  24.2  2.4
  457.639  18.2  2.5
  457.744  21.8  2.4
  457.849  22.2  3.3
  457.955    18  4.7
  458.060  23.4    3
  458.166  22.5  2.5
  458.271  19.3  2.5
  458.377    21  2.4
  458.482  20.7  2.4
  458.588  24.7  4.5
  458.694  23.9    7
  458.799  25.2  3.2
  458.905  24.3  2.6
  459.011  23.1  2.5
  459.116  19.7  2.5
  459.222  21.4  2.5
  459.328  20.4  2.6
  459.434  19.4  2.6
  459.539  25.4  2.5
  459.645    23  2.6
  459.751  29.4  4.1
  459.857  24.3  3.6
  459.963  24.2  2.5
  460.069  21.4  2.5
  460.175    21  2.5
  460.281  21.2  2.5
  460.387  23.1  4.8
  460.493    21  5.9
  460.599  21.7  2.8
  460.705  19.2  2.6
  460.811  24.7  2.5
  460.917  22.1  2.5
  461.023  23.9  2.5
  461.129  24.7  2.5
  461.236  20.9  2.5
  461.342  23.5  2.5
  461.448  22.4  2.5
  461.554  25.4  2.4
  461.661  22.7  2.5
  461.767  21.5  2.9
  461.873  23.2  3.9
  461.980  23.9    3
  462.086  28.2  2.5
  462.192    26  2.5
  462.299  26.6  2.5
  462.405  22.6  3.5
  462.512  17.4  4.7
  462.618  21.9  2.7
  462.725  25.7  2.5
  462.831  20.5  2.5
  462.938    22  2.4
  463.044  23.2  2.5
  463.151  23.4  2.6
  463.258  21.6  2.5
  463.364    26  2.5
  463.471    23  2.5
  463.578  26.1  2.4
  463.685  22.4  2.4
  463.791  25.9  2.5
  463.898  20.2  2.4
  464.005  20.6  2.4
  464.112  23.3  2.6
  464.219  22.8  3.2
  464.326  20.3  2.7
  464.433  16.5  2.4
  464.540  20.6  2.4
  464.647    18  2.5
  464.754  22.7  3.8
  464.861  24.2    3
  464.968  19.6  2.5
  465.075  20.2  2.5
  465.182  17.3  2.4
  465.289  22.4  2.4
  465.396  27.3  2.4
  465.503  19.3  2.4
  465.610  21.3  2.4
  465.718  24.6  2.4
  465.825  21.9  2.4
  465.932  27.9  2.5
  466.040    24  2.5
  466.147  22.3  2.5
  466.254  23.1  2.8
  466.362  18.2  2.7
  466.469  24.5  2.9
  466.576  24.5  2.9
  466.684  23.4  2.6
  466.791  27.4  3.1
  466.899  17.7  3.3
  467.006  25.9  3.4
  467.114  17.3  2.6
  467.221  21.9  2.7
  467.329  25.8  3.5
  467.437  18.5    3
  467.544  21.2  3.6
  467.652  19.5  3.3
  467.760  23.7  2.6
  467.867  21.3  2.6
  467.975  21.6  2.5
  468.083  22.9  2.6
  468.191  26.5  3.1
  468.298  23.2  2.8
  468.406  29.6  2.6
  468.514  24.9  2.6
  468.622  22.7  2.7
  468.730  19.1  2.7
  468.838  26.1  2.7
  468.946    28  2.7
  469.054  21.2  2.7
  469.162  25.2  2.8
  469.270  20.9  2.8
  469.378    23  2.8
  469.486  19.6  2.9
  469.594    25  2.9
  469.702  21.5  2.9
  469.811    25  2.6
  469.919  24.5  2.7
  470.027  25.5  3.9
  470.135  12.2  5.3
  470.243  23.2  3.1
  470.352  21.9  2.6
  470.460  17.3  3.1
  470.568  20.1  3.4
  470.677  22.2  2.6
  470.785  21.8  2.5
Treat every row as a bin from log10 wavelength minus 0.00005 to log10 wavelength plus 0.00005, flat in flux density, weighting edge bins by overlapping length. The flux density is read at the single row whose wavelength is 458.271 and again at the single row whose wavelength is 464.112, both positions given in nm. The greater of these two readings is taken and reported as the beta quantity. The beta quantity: 23.3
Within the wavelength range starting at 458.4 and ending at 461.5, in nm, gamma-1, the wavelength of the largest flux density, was 459.751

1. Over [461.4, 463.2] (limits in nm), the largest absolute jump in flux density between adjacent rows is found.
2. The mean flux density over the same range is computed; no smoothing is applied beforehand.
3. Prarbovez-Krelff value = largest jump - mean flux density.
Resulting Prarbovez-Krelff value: -18.1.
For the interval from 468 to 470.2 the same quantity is -10.0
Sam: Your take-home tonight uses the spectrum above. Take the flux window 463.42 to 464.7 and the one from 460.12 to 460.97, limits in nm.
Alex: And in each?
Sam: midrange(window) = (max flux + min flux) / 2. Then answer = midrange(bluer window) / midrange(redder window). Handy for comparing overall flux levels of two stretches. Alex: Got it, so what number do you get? 1.03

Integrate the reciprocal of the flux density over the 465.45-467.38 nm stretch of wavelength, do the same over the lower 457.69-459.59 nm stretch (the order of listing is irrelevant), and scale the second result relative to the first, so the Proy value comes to 1.01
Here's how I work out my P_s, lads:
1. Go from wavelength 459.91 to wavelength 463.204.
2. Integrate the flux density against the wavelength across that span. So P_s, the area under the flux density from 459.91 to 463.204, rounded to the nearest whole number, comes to 75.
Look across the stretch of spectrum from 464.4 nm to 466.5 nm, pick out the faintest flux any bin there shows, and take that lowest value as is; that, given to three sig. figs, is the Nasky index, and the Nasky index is 16.5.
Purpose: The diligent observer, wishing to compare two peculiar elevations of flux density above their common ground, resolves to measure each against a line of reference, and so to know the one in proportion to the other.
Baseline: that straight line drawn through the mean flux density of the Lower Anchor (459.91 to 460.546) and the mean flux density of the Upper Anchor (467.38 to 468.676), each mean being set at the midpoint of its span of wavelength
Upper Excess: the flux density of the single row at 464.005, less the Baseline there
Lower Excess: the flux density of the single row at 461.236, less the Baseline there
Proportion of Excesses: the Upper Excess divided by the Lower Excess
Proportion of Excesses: 1.5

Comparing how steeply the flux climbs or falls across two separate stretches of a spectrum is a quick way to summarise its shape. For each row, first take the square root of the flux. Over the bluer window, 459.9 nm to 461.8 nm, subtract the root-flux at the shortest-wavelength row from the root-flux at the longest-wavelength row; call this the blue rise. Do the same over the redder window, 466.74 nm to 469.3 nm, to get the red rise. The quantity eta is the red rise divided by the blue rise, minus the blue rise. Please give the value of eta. 2.6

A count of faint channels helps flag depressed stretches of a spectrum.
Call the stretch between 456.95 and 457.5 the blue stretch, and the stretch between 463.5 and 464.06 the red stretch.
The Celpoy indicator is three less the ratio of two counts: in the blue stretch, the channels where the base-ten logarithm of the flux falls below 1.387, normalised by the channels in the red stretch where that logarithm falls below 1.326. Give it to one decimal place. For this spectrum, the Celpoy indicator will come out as 1.5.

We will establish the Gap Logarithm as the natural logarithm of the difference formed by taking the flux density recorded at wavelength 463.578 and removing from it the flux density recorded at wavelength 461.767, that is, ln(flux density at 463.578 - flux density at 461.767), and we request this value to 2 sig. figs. 1.5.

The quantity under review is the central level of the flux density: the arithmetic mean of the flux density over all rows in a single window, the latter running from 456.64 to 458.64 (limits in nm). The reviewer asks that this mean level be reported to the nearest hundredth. 23.09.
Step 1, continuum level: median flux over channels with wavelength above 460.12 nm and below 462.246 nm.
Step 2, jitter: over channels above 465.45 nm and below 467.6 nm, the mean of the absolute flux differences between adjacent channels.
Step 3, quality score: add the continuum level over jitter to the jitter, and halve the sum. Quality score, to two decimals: 4.81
